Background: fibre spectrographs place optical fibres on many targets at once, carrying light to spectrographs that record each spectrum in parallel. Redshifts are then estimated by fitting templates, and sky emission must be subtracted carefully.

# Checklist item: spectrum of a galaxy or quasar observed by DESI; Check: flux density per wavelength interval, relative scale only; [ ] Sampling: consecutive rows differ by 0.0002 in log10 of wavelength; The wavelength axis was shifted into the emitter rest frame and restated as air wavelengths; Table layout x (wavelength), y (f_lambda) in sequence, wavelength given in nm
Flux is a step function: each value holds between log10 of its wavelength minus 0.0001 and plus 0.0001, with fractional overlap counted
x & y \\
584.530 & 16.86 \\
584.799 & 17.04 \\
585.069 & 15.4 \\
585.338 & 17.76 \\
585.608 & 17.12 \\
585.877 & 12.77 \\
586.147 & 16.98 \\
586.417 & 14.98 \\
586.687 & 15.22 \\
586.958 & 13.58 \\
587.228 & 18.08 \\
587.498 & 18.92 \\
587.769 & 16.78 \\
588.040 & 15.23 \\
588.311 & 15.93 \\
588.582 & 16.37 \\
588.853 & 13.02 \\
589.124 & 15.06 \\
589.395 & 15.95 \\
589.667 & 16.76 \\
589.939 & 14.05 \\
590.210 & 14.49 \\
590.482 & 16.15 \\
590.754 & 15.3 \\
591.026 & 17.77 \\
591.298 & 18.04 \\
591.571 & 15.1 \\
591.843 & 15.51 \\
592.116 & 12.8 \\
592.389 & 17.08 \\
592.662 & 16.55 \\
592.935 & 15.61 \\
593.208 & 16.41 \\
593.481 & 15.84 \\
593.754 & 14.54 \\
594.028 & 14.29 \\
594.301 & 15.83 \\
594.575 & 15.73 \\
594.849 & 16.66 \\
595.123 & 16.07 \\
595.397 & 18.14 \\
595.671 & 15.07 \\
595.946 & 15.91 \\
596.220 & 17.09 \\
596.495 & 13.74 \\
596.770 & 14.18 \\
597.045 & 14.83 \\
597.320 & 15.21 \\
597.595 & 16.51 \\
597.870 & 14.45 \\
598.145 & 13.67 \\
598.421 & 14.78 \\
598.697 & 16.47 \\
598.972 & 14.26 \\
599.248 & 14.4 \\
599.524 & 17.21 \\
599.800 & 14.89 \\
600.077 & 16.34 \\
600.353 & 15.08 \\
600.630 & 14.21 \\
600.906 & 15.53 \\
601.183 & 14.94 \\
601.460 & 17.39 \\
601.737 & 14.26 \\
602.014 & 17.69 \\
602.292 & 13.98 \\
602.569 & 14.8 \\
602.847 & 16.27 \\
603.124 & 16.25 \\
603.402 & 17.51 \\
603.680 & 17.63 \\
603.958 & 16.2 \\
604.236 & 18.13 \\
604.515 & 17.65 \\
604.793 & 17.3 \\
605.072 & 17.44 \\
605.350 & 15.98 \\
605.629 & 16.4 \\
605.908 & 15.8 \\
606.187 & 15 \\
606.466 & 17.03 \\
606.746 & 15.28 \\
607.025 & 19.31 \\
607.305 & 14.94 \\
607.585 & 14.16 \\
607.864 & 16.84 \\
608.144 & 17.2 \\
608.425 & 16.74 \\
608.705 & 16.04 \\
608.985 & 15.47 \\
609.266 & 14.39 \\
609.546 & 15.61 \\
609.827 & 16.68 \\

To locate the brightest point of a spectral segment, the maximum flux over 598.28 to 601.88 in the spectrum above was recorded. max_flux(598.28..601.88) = 17.39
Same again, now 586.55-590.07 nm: 18.92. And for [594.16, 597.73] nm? 18.14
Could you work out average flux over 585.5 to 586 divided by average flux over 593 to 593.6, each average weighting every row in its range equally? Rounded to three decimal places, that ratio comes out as 0.927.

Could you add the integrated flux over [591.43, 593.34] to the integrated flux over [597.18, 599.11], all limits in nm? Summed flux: 58.8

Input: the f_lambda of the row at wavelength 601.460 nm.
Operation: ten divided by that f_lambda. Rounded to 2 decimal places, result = 0.58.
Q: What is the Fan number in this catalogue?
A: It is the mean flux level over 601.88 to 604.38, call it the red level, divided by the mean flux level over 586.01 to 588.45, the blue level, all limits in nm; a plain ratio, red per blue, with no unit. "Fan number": 1.02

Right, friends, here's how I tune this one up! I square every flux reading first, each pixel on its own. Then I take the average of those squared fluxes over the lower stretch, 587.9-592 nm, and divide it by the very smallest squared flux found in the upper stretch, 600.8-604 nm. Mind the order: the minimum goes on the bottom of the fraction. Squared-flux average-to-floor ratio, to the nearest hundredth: 1.26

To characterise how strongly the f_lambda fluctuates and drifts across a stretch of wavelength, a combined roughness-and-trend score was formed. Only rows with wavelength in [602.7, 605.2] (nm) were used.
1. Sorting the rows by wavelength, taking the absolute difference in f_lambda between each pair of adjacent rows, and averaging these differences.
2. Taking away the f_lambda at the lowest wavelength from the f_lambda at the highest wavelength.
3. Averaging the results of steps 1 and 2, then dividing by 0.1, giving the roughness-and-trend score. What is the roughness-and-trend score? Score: 9.4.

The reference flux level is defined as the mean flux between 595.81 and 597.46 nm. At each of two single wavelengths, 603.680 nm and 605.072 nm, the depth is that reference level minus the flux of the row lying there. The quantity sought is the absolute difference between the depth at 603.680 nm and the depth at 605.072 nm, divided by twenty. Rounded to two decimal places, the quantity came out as 0.01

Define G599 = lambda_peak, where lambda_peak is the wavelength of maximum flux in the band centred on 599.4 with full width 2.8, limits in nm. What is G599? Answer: 599.524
